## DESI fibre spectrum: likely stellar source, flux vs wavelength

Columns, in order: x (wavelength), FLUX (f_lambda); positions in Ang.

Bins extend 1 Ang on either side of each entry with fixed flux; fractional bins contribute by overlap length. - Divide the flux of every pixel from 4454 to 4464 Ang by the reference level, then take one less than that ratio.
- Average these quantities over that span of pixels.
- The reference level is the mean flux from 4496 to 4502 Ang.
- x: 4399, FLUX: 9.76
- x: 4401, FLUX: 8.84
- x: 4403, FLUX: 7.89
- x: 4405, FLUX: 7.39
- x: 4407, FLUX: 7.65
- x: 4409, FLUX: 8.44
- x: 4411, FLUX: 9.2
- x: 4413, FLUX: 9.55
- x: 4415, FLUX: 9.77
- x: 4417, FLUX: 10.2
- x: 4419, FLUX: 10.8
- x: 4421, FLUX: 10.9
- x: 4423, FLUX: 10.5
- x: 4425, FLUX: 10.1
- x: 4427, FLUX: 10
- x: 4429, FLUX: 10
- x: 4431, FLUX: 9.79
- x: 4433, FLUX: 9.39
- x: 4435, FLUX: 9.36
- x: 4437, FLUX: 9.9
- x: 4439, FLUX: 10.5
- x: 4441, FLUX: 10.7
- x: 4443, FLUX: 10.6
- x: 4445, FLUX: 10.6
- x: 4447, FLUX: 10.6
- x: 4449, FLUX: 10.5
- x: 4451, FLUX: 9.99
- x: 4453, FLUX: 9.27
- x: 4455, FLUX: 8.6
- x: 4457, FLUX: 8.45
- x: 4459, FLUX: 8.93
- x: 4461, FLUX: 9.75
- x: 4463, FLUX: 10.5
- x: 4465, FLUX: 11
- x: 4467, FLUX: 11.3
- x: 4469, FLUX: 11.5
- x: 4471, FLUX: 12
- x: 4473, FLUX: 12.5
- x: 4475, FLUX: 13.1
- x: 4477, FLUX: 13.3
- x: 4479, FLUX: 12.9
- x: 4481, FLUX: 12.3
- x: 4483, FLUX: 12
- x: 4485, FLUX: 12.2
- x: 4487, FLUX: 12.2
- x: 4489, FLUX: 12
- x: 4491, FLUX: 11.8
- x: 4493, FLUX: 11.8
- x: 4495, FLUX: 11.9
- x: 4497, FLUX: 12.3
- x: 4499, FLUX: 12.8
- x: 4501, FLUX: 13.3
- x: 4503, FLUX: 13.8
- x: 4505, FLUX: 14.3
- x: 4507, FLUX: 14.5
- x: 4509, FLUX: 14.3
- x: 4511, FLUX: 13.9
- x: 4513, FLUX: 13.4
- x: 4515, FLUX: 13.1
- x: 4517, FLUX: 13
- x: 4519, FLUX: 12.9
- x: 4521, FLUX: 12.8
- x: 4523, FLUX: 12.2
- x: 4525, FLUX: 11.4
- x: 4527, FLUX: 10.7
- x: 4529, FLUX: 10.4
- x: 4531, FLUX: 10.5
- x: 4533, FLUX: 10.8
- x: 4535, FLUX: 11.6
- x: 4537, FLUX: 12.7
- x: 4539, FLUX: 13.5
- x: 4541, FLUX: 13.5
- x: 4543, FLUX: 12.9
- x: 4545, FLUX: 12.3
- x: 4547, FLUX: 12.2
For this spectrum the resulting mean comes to -0.28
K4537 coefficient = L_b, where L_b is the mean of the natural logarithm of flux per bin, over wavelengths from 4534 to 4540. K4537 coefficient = 2.53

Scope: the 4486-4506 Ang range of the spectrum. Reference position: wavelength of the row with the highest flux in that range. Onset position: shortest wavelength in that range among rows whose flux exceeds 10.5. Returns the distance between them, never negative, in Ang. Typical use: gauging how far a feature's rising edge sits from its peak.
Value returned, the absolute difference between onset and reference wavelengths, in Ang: 18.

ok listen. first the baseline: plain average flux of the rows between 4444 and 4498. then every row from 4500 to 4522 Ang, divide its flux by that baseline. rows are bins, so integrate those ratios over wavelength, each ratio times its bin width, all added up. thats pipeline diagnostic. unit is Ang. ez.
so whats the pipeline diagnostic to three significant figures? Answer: 26.6 Ang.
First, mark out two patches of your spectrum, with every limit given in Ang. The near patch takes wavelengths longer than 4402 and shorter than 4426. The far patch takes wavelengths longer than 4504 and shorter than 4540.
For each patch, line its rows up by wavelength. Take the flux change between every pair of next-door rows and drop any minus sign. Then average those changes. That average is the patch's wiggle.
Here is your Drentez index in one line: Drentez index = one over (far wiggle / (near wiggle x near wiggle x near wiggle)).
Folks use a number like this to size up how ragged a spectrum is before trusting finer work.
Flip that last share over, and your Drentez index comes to 0.19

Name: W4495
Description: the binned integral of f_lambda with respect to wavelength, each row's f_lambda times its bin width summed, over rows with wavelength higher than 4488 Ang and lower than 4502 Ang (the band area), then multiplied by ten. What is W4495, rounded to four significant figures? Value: 1718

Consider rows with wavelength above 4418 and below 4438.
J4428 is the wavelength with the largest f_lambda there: 4421 Ang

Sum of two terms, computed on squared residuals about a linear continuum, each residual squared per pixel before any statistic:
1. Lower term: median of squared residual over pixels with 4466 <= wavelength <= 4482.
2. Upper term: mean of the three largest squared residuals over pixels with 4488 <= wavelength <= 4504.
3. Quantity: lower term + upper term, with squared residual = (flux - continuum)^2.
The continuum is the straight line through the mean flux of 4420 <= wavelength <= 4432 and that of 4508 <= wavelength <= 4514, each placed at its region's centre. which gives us 1.8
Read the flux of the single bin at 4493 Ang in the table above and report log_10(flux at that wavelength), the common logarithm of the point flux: 1.07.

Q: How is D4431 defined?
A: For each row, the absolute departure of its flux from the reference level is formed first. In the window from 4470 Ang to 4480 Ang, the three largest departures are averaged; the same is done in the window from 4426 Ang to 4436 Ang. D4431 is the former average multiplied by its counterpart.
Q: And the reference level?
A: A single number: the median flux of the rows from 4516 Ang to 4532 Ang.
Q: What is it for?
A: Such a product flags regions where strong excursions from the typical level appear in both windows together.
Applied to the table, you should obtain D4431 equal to 3.0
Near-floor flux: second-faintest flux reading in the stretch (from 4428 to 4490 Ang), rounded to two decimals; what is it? 8.60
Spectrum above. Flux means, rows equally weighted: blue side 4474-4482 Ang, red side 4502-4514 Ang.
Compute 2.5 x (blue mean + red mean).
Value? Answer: 67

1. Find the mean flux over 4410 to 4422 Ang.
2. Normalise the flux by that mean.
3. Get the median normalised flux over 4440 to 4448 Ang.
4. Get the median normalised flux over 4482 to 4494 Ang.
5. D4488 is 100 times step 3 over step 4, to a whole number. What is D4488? 88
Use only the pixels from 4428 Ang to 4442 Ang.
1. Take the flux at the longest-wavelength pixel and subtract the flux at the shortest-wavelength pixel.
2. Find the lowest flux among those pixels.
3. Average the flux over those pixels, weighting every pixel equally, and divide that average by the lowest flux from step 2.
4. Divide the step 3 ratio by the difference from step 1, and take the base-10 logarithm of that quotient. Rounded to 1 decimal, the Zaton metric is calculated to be 0.2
